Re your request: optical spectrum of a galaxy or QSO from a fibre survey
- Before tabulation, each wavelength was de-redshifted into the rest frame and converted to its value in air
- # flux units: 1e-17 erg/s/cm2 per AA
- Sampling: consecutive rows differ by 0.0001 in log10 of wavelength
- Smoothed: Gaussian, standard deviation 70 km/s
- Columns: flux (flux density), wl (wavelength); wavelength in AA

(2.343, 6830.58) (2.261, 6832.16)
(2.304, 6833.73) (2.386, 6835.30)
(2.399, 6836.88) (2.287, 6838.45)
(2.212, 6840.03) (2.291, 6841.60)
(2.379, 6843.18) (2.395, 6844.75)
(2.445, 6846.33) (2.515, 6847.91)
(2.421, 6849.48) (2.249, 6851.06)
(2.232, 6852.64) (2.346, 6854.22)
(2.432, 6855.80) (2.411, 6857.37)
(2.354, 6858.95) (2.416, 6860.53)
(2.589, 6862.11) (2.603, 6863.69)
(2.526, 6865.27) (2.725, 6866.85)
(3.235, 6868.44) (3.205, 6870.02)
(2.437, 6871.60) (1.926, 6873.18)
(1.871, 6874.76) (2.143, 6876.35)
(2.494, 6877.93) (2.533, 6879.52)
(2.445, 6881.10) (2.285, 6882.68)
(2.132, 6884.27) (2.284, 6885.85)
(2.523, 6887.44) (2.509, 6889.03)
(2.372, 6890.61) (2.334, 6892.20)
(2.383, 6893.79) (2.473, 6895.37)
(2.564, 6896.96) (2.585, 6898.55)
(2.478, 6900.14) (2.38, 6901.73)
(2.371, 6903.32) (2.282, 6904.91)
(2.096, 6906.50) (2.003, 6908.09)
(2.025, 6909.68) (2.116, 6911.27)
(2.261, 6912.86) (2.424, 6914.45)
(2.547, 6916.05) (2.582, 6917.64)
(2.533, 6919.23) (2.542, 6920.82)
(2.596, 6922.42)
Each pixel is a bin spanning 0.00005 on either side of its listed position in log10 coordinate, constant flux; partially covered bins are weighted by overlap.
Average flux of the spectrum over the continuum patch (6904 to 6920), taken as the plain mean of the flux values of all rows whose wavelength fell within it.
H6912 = 2.29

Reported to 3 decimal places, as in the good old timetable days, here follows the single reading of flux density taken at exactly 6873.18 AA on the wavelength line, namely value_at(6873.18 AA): 1.926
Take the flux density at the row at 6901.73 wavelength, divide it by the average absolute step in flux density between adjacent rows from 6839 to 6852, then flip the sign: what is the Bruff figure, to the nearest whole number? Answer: -29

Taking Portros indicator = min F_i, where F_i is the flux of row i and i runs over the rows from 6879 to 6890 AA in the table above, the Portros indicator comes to 2.132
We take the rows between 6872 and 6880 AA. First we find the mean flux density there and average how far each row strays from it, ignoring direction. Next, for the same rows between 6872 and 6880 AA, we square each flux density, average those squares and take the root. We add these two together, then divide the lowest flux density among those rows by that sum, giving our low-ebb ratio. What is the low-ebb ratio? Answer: 0.76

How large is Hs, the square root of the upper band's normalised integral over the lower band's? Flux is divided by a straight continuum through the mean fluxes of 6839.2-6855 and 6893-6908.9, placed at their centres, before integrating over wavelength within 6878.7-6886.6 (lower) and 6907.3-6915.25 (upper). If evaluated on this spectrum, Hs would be 0.96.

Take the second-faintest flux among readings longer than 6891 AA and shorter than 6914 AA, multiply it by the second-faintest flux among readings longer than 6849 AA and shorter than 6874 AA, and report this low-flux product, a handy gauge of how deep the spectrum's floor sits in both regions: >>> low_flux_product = 4.5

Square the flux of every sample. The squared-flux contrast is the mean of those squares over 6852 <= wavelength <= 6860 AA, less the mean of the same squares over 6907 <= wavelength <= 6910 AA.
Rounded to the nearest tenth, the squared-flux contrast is 1.5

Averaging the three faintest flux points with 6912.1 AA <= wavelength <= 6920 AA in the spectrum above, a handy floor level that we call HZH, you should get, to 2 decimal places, 2.41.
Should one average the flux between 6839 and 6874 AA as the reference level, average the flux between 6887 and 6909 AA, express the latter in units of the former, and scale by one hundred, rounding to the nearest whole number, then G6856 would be 96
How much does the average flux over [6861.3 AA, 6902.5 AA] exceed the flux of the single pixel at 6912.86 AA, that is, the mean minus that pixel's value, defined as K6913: 0.20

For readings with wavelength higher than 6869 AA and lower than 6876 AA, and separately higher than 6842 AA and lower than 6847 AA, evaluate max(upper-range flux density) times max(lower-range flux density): 7.8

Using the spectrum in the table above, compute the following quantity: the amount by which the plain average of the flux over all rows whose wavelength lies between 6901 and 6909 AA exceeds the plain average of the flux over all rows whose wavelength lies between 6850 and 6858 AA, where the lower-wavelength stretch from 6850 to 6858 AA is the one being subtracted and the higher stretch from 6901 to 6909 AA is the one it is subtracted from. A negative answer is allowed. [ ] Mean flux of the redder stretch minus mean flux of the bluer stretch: -0.11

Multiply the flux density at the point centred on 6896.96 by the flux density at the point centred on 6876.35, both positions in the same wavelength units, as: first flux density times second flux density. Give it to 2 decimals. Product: 5.49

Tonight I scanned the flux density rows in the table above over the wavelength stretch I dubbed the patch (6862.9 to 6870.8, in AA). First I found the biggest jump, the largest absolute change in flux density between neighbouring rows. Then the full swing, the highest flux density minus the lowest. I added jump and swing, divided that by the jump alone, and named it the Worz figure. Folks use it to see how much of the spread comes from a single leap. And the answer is 2.4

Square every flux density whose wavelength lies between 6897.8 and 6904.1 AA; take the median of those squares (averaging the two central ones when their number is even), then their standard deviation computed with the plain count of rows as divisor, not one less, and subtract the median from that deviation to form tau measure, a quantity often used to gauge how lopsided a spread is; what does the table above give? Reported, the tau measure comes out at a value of -5.47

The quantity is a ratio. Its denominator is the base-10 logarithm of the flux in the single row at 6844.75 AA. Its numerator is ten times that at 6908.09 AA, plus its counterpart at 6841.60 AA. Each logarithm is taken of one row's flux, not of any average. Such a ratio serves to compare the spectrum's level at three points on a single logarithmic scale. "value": 8.9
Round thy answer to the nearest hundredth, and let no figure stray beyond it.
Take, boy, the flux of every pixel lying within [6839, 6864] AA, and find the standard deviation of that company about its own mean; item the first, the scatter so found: 0.11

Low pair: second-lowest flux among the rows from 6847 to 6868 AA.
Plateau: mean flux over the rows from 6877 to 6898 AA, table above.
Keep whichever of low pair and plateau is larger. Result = 2.41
